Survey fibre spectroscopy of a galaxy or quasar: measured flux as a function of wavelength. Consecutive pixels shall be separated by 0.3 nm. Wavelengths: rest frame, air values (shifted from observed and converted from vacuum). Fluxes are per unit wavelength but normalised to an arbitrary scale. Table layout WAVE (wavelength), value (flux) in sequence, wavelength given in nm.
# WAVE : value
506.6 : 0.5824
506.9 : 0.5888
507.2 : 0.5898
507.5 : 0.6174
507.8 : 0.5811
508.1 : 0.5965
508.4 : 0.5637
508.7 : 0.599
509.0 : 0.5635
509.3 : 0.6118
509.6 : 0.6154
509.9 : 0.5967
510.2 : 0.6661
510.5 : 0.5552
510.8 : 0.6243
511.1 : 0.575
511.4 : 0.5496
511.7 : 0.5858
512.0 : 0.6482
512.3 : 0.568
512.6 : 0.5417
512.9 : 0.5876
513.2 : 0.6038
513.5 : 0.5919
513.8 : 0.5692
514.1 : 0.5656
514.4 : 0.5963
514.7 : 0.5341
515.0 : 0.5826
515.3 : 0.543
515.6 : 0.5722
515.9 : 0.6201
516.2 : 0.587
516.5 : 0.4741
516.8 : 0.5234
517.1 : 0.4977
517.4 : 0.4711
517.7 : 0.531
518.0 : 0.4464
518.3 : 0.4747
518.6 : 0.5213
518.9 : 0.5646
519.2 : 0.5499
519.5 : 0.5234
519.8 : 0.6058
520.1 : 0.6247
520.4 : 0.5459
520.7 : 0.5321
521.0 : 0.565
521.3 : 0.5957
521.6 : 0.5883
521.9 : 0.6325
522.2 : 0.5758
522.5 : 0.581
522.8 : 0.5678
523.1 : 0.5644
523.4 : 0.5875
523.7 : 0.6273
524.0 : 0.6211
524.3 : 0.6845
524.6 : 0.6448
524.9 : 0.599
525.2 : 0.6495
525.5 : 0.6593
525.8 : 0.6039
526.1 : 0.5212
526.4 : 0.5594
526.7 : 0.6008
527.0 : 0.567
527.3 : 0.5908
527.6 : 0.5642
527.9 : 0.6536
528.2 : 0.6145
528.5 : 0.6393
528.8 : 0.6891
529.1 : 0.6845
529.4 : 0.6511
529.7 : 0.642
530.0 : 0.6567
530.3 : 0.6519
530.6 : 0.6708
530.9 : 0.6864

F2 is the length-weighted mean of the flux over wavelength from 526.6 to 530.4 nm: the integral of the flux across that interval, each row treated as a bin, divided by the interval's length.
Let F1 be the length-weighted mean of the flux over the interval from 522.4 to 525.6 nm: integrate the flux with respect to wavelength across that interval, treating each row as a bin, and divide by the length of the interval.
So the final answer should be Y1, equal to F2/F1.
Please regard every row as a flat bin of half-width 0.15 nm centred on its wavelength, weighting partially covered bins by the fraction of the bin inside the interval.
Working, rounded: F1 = 0.617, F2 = 0.631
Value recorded 1.02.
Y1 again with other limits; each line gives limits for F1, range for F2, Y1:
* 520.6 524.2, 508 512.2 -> 1.01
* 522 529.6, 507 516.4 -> 0.96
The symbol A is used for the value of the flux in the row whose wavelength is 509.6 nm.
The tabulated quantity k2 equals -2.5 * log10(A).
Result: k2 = 0.53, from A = 0.6154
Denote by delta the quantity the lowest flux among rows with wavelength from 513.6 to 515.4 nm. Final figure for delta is 0.5341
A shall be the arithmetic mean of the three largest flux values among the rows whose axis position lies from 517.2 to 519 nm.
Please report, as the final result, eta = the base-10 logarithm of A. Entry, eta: -0.268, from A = 0.54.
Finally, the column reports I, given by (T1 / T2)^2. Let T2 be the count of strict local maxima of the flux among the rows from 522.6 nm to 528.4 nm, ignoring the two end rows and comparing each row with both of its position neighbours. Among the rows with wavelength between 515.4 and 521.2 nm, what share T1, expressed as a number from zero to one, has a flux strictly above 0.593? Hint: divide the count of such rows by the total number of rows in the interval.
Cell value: 0.001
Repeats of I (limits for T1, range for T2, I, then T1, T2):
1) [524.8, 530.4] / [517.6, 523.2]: 0.022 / 0.7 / 5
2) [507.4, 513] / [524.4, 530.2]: 0.009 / 0.5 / 5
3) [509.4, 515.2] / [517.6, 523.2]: 0.005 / 0.4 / 5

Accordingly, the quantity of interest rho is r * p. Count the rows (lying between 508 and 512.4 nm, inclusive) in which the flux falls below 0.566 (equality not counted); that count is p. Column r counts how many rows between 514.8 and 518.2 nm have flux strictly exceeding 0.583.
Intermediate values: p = 4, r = 2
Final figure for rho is 8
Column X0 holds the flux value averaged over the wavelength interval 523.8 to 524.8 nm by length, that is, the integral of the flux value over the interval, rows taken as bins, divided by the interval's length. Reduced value 0.646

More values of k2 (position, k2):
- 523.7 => 0.51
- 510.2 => 0.44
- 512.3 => 0.61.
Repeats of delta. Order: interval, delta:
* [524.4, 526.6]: 0.5212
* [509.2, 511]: 0.5552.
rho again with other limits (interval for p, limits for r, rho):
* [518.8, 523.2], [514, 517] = 21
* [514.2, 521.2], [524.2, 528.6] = 176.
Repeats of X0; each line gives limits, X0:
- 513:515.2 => 0.577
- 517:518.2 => 0.486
